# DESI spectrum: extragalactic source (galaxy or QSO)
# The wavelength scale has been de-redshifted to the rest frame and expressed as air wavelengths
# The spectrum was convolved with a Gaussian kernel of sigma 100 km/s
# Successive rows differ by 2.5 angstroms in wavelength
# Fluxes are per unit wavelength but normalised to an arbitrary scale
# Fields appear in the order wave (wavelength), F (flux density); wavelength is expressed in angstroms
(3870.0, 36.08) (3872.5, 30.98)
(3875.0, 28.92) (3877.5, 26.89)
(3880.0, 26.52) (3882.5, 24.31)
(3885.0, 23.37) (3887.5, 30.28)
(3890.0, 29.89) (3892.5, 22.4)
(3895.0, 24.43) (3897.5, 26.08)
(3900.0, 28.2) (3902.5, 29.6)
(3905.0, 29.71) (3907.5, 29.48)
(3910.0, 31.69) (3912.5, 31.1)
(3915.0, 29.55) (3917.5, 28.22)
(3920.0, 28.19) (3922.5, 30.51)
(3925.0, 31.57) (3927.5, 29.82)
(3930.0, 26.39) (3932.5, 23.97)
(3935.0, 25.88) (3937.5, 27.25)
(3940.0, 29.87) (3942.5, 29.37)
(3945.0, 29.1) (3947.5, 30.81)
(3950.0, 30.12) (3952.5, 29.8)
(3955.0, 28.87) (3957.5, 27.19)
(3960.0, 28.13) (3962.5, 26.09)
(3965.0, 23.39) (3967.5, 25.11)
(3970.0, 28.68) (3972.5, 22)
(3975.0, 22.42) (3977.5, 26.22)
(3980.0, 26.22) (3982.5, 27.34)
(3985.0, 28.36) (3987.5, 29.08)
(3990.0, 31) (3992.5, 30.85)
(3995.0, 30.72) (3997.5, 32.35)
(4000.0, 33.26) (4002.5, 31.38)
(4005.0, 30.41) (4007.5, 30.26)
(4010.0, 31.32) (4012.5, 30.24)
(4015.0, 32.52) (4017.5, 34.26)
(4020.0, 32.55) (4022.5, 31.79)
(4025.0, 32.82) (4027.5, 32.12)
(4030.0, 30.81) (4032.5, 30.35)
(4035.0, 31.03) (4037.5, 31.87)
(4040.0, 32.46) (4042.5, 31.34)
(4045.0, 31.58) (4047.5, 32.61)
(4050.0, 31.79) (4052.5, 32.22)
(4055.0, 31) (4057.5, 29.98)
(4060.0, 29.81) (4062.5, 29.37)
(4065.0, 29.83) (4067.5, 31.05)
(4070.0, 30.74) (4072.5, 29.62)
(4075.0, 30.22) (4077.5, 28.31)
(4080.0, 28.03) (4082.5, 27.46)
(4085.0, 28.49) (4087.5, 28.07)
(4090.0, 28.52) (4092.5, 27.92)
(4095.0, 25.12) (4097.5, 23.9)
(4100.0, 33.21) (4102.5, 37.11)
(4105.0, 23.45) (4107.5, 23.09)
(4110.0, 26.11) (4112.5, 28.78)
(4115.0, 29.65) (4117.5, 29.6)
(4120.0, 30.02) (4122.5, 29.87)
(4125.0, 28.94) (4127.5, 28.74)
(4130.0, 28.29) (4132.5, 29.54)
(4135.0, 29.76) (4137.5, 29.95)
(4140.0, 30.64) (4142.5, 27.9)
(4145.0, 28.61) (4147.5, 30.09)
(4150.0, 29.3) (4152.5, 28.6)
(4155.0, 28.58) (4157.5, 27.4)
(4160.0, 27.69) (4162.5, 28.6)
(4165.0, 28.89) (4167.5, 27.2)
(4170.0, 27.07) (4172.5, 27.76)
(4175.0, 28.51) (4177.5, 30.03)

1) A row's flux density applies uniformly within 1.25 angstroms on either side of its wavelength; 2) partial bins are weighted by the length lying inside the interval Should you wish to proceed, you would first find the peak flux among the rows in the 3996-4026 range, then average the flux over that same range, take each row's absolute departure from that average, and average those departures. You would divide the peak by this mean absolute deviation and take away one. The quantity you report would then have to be 32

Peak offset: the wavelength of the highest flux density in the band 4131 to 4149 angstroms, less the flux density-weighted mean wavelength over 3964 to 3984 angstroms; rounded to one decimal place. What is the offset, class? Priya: 166.1 angstroms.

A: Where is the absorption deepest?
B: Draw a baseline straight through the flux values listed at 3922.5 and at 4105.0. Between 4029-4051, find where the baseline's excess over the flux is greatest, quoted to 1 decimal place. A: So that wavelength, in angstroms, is 4032.5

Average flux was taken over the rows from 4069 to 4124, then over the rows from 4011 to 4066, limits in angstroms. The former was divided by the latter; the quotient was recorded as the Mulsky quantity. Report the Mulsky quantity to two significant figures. 0.91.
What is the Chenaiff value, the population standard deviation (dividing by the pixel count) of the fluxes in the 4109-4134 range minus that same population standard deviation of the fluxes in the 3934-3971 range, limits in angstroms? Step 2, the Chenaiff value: -0.95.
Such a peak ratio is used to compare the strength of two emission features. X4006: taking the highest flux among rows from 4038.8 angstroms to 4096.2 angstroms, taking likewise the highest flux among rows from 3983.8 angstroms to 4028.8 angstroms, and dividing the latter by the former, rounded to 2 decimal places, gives 1.05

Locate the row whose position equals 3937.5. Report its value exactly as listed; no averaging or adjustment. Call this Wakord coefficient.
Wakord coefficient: 27.25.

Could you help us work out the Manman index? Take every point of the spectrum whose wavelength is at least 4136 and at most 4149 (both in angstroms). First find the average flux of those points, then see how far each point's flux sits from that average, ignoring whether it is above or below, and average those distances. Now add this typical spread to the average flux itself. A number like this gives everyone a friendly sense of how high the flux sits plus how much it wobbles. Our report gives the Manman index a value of 30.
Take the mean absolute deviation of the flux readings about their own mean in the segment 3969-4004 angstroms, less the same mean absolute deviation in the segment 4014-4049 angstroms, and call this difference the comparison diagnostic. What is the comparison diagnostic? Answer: 1.9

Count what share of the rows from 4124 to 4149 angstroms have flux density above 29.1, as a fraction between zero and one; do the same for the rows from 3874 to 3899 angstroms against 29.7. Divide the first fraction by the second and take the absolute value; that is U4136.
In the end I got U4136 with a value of 2.5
